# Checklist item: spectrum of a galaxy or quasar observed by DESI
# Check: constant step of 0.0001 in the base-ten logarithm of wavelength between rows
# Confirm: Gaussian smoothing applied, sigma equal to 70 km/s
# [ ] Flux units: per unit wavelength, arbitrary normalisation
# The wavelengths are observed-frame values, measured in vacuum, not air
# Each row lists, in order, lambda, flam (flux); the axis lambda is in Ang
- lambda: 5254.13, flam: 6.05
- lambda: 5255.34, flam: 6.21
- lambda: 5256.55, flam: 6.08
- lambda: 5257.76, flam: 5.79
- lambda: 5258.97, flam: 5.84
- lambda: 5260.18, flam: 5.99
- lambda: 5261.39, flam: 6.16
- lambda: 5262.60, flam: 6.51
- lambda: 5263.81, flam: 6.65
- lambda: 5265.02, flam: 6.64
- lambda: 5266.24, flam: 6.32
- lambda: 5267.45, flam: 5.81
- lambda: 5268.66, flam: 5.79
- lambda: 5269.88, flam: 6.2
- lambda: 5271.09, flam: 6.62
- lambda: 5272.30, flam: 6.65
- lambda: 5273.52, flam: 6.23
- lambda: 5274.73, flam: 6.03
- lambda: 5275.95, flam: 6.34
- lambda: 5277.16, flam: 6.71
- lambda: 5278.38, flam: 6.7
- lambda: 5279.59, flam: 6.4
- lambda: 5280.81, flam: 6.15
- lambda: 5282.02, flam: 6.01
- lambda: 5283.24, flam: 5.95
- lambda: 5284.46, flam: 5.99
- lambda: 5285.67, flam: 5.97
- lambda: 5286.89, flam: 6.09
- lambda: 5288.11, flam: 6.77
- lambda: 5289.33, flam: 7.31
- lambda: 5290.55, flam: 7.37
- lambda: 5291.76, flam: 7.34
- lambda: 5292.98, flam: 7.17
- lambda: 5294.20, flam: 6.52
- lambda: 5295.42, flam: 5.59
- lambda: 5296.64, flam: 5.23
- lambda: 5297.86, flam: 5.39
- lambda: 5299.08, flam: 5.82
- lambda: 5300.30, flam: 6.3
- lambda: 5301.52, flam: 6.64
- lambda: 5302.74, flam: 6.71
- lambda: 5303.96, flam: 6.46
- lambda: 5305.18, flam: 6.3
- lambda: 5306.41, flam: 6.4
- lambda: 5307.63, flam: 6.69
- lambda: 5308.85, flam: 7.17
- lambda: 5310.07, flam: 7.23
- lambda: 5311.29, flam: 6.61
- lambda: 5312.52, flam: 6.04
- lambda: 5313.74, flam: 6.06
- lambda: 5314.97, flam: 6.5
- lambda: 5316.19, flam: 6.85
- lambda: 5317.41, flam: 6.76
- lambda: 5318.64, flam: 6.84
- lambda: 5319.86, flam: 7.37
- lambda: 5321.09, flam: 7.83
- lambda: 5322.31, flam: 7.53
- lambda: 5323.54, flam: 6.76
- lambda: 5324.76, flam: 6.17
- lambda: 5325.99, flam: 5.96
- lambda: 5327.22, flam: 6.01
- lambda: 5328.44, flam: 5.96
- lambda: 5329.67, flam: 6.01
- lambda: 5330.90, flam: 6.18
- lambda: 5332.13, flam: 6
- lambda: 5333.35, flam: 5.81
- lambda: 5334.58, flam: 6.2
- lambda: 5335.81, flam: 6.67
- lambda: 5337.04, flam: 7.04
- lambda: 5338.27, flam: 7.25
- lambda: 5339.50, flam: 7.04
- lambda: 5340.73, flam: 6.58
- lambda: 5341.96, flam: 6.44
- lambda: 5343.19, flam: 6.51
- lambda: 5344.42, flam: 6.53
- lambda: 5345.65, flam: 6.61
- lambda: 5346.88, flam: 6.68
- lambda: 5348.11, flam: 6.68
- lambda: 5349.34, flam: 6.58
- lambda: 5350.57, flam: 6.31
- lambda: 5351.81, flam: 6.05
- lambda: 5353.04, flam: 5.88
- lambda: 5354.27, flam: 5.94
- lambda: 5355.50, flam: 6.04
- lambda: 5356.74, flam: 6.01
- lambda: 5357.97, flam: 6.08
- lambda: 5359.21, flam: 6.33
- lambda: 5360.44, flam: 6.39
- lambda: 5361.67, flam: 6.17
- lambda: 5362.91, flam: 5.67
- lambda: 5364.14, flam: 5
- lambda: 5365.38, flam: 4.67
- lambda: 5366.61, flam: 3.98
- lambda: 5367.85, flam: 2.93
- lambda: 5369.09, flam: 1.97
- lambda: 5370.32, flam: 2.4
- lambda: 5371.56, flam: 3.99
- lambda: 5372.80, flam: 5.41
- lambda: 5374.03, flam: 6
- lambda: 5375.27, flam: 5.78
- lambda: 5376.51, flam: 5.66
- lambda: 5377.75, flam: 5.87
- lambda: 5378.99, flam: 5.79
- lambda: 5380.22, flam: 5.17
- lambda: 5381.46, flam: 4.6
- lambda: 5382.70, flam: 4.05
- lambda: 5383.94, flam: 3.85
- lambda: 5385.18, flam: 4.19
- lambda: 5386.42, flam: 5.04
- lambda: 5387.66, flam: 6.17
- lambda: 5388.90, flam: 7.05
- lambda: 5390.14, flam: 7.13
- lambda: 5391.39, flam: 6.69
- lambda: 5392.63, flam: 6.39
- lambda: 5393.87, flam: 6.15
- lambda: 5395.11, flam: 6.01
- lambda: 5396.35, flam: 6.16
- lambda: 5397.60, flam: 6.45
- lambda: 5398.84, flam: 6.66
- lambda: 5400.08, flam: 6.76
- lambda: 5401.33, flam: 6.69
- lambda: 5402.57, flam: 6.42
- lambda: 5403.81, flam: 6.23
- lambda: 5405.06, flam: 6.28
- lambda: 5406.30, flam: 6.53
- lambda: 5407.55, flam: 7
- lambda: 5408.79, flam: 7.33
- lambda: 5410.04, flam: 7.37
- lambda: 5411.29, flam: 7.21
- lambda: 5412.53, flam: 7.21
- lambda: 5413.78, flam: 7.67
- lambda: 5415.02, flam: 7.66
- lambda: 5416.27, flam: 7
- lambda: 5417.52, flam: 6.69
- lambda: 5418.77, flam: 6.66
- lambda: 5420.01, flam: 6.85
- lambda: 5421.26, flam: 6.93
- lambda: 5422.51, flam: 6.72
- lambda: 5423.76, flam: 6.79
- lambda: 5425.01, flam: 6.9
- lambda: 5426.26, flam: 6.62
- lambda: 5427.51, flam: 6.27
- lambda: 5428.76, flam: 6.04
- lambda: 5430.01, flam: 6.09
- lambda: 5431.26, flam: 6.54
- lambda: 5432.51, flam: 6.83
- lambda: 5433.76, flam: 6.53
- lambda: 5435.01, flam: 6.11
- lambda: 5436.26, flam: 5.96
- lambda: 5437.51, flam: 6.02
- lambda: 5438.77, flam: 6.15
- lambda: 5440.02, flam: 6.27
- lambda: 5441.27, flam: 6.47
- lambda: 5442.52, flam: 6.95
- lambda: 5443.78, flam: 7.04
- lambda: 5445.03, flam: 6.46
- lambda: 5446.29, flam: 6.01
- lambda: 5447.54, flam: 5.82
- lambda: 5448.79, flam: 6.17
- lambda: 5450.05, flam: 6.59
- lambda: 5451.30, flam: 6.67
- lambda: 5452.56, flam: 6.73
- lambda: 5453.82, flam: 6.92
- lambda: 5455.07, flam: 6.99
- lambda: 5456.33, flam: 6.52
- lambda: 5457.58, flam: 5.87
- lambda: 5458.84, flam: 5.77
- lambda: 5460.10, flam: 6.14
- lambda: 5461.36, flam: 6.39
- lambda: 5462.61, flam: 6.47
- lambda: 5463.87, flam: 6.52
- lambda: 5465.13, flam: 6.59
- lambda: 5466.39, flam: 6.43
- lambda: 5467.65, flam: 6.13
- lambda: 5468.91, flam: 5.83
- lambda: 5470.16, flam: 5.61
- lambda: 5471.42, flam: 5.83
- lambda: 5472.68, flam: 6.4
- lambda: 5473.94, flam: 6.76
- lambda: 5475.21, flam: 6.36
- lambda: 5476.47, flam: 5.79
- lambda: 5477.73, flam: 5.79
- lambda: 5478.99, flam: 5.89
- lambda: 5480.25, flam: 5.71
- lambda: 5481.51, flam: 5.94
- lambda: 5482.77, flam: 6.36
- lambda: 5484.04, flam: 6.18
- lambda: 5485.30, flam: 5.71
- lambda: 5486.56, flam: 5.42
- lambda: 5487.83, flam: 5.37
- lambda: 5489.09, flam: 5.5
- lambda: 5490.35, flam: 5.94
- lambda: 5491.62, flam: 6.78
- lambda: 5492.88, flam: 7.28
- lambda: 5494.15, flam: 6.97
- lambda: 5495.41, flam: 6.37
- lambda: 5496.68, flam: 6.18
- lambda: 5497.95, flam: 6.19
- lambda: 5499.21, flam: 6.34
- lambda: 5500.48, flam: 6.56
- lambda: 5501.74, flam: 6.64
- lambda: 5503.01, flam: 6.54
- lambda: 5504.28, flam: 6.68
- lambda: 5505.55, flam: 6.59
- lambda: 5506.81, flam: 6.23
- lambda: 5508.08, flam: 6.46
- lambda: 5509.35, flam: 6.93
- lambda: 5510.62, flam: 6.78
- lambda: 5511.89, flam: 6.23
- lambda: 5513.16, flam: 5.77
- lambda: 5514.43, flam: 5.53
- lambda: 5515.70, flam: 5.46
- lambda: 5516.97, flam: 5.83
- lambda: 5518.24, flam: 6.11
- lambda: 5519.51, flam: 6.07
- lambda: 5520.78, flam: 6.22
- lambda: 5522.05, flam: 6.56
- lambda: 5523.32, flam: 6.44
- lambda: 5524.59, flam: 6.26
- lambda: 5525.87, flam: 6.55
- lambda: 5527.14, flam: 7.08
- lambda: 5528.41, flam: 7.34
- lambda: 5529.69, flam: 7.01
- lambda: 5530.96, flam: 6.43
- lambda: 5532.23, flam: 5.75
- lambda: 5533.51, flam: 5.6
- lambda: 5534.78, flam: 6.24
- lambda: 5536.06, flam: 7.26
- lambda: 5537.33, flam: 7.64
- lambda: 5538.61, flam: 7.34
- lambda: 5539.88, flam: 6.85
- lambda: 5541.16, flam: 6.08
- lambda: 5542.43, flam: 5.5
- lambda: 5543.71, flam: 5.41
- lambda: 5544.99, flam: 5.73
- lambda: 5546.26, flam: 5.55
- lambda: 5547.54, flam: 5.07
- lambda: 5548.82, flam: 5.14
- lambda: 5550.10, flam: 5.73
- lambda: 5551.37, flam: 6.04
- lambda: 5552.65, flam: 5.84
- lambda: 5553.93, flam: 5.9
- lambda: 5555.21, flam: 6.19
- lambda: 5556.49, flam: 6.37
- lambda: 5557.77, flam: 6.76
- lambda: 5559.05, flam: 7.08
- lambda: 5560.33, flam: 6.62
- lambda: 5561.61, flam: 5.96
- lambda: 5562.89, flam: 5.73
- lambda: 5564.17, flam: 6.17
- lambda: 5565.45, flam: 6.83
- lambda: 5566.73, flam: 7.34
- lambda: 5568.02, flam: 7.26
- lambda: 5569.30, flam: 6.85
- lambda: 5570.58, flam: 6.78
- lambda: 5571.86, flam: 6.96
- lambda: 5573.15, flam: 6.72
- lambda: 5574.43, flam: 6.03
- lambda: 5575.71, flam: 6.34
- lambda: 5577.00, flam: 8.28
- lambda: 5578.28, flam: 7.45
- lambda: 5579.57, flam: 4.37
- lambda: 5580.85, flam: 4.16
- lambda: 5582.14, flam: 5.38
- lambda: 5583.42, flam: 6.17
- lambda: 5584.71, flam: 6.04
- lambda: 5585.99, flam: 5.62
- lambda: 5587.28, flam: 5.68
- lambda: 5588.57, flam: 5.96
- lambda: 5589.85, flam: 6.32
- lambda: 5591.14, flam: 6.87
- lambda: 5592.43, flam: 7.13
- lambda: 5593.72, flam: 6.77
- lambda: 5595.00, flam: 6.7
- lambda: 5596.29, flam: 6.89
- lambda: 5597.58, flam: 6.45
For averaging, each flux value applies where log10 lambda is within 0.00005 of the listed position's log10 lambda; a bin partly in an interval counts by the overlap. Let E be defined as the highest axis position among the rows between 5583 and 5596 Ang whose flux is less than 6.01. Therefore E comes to 5588.57 Ang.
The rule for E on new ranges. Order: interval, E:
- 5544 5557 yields 5553.93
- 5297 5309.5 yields 5299.08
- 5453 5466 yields 5458.84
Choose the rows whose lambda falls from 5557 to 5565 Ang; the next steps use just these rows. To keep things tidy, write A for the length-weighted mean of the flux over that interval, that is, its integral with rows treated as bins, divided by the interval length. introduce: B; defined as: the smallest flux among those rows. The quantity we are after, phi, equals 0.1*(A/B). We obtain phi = 0.112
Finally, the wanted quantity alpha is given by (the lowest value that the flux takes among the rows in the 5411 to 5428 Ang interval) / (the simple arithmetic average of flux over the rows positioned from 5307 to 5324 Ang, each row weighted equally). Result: 0.91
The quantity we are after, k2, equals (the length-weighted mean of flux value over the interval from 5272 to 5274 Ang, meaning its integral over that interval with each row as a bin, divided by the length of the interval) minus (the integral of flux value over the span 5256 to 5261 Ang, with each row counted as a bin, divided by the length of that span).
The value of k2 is 0.46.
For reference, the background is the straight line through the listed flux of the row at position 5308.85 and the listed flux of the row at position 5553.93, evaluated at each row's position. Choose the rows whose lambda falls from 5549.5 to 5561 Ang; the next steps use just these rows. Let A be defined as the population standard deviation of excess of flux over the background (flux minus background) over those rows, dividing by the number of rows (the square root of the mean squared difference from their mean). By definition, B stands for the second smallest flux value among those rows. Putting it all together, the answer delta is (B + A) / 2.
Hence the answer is 3.14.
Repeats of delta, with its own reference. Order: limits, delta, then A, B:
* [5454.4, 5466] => 3.11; 0.36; 5.87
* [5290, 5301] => 3.09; 0.79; 5.39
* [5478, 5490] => 2.87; 0.31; 5.42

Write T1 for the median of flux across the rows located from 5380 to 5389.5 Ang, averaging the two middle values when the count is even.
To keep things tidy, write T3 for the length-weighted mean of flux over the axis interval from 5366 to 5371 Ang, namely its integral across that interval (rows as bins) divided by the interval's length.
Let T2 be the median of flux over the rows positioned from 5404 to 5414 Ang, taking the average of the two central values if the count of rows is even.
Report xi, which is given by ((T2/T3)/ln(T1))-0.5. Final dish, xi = 1.12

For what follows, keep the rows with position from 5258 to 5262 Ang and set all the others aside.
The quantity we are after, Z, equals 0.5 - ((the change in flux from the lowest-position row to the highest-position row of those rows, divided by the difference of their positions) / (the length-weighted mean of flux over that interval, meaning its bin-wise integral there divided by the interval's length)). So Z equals 0.478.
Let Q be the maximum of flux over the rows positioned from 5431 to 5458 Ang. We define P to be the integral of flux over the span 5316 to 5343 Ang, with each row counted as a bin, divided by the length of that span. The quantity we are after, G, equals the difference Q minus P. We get 0.44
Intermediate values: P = 6.6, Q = 7.04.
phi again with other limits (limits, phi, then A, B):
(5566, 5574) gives 0.104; 6.96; 6.72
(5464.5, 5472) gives 0.108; 6.08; 5.61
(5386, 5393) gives 0.128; 6.45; 5.04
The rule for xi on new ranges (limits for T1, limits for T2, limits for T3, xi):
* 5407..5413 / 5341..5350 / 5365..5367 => 0.27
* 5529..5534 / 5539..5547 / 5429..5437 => -0.01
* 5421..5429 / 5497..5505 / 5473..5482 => 0.07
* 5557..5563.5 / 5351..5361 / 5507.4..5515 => 0.01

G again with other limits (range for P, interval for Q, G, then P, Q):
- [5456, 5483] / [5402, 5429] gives 1.53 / 6.1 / 7.67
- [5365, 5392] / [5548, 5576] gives 2.41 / 4.9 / 7.34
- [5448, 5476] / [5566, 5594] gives 1.94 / 6.3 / 8.28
